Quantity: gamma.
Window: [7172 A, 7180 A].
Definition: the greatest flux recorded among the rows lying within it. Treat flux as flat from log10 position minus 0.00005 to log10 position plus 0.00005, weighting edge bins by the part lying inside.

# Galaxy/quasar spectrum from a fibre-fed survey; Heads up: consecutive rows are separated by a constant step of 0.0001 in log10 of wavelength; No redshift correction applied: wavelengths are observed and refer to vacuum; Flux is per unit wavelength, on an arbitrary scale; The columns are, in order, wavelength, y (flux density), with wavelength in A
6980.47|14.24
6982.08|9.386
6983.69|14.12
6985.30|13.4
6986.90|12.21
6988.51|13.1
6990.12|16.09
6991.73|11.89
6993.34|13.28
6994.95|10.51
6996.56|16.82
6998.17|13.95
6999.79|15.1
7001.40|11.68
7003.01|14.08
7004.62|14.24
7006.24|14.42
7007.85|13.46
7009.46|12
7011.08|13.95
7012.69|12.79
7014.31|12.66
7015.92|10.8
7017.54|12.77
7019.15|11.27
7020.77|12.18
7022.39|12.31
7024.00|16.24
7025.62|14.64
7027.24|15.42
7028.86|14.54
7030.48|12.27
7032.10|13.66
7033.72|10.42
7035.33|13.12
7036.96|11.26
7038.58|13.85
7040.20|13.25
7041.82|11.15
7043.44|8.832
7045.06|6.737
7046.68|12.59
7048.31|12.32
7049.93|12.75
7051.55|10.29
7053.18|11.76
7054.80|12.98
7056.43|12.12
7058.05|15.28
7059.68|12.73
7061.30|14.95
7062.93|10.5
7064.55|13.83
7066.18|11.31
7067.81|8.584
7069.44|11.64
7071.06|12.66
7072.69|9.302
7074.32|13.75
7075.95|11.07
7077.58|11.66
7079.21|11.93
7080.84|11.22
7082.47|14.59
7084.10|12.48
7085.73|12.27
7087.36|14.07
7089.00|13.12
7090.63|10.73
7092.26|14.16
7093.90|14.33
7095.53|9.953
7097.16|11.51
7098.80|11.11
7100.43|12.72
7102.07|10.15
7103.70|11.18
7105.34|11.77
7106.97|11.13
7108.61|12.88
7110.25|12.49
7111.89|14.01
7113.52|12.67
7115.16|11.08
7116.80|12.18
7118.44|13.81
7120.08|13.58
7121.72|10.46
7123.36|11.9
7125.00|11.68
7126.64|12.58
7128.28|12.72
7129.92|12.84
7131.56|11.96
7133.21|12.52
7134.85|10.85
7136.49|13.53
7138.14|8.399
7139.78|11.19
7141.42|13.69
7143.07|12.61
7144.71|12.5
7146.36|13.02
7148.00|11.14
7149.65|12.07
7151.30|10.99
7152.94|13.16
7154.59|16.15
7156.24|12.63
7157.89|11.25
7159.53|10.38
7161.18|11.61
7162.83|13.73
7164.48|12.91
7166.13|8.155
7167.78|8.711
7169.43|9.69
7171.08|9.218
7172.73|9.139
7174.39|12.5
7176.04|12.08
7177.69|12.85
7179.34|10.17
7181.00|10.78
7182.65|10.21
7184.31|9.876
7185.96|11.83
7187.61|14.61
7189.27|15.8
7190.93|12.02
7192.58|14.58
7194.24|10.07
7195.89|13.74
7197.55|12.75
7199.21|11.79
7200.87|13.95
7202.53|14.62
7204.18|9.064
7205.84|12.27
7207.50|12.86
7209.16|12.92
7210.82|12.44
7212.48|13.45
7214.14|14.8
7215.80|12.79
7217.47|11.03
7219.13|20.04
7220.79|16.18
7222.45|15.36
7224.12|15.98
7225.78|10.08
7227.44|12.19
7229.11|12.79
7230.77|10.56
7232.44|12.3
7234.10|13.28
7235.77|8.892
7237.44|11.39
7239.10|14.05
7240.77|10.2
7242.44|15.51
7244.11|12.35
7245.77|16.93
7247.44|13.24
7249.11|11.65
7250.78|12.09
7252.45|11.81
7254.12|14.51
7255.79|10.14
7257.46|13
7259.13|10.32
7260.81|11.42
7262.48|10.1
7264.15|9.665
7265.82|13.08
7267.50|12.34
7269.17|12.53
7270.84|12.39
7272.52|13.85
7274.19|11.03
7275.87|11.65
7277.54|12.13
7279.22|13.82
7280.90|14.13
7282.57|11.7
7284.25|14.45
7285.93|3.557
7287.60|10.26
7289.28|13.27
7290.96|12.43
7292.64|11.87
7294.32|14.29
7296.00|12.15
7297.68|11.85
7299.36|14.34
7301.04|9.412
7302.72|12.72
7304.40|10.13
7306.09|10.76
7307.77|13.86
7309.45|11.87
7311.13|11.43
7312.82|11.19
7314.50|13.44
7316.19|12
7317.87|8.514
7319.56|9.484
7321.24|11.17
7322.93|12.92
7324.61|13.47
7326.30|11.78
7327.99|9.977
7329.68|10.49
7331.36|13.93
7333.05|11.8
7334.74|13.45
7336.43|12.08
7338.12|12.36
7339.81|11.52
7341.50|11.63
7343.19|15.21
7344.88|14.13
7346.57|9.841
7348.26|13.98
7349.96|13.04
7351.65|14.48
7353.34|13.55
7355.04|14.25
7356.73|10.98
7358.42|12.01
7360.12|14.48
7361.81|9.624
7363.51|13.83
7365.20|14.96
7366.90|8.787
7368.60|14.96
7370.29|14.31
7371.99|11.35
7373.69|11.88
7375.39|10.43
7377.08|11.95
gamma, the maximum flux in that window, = 12.85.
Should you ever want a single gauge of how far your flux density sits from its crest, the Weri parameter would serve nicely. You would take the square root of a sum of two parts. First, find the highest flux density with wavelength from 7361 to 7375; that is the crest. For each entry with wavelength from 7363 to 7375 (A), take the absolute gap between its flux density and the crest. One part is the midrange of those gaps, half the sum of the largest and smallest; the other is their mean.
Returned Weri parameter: 2.3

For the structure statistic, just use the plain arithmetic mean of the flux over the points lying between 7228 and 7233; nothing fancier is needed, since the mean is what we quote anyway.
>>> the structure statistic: 11.9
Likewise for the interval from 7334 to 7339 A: 12.6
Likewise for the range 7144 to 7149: 12.2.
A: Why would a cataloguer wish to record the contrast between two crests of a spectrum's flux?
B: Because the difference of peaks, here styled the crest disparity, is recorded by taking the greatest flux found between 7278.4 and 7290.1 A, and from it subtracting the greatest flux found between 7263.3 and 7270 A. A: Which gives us 1.4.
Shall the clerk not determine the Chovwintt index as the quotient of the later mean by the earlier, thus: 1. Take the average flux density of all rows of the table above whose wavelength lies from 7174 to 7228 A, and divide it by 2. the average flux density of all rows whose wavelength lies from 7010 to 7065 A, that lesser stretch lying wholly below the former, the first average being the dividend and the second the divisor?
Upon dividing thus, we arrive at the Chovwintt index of 1.03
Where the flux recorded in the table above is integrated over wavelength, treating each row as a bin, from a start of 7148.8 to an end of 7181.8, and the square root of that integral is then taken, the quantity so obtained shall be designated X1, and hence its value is 19.4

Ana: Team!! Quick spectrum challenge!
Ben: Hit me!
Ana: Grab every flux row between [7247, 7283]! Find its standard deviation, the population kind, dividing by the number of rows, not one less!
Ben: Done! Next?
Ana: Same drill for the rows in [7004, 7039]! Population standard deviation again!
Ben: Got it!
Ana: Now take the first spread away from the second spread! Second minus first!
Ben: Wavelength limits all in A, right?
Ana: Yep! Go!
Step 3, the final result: 0.1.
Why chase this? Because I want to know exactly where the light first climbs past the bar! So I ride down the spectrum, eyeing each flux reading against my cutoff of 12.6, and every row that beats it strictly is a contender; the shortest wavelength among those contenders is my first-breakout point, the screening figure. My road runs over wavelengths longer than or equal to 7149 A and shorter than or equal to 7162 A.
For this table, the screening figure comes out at 7152.94 A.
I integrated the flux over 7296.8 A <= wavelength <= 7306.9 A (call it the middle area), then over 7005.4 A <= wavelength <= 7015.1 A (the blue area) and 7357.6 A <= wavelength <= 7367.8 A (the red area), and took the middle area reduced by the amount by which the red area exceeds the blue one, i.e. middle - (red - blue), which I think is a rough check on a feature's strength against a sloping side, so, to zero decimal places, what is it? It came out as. 119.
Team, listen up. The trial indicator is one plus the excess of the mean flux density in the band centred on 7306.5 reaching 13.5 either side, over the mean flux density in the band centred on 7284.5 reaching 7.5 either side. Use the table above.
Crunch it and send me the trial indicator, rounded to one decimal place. 1.0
